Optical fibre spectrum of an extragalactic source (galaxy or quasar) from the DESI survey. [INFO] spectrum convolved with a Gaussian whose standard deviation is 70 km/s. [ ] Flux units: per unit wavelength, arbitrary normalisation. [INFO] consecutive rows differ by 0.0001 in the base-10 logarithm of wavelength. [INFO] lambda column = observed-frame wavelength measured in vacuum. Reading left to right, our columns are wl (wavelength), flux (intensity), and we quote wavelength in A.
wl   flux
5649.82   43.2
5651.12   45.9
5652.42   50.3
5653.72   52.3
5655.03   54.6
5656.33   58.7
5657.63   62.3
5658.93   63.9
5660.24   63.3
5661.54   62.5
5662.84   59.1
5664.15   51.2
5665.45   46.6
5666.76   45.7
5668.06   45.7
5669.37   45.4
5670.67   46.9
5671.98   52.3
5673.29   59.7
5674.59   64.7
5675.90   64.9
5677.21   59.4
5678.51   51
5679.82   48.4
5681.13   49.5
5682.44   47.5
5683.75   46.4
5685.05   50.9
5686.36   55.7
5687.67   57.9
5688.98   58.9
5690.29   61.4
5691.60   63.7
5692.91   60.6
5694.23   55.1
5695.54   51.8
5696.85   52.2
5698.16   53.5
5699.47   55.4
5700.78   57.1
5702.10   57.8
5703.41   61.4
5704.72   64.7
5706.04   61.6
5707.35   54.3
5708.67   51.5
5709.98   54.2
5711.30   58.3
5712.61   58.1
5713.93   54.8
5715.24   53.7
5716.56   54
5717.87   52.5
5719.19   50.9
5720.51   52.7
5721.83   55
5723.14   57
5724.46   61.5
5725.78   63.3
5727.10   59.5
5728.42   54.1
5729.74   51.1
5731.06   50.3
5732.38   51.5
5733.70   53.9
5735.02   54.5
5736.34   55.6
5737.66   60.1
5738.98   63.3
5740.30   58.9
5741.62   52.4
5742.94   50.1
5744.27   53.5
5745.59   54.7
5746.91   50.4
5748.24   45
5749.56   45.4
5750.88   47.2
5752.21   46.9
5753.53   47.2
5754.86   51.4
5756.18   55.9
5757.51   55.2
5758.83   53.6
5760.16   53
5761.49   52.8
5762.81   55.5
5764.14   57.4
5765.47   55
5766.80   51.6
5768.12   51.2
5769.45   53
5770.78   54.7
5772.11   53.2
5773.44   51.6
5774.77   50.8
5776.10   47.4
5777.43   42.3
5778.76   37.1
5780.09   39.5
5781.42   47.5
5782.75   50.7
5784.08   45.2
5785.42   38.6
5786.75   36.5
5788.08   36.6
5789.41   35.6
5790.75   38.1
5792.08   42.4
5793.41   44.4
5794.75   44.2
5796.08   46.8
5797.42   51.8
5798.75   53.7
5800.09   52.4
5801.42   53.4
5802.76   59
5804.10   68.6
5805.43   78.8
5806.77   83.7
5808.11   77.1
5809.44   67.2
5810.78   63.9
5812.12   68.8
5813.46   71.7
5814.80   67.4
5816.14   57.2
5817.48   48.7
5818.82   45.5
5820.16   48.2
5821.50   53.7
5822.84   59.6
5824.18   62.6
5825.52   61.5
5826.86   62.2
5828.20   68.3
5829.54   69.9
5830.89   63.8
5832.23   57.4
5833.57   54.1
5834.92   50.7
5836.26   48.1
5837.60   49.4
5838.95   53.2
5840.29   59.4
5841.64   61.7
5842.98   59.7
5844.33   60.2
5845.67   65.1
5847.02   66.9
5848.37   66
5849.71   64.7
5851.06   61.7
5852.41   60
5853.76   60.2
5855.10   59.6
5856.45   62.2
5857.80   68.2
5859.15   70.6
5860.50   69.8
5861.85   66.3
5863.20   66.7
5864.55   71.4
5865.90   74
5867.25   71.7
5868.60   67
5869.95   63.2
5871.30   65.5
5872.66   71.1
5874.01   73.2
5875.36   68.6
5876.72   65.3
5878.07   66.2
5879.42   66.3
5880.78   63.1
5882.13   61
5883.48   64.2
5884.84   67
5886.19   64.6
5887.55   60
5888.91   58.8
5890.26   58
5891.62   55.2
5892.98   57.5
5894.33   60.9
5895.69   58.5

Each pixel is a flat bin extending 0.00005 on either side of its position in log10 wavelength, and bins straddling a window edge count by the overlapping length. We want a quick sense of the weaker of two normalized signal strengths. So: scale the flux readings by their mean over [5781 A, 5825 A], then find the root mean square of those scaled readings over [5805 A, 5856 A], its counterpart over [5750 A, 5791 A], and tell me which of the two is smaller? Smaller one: 0.89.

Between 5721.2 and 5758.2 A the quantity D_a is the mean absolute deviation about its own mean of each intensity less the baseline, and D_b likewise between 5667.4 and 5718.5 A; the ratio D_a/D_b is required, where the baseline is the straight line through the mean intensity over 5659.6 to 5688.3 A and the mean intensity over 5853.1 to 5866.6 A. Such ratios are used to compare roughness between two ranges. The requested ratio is 1.0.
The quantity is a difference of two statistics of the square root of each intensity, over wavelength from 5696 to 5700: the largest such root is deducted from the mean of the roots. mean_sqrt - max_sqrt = -0.12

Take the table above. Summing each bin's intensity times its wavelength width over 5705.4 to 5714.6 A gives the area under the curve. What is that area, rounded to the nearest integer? 516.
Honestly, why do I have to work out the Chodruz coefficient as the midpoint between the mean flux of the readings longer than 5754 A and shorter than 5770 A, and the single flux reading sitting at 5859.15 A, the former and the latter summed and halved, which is 62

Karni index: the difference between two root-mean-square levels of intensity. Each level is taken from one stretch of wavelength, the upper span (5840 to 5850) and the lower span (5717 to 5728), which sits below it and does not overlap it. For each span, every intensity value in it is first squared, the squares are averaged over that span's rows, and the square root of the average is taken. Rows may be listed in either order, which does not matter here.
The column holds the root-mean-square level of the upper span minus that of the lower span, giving 6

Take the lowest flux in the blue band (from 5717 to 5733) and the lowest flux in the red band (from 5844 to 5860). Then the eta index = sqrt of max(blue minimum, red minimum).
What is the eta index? 7.72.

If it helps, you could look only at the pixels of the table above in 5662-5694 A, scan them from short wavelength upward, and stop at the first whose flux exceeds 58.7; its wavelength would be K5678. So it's 5662.84 A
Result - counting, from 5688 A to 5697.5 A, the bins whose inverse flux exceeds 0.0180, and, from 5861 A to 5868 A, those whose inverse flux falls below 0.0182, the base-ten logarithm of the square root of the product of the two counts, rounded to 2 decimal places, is 0.59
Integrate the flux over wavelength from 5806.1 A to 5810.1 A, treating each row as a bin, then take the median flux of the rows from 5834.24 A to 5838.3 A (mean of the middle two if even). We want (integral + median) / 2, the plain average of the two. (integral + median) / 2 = 177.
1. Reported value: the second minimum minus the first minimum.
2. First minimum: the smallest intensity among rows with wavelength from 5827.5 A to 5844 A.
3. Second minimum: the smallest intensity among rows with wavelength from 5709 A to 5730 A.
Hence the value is 3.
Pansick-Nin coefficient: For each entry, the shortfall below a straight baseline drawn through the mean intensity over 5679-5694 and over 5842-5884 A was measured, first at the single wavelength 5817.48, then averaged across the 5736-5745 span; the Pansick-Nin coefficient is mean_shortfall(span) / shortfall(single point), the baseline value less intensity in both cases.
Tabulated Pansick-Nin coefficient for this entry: 0.12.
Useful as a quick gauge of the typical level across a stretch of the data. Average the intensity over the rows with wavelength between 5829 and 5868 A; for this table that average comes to 62.5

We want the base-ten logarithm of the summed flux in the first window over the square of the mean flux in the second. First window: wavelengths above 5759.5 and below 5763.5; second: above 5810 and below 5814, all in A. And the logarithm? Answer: -1.46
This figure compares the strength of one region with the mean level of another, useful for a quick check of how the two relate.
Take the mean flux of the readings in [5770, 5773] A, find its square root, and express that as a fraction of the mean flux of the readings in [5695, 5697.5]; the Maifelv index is 0.141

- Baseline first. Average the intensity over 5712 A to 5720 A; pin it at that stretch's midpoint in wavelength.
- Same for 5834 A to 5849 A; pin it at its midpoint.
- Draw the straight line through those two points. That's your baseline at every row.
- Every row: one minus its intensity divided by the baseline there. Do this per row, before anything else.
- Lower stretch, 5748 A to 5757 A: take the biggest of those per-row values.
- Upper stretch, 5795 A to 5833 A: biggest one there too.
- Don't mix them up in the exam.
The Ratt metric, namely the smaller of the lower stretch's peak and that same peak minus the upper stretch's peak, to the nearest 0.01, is -0.02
